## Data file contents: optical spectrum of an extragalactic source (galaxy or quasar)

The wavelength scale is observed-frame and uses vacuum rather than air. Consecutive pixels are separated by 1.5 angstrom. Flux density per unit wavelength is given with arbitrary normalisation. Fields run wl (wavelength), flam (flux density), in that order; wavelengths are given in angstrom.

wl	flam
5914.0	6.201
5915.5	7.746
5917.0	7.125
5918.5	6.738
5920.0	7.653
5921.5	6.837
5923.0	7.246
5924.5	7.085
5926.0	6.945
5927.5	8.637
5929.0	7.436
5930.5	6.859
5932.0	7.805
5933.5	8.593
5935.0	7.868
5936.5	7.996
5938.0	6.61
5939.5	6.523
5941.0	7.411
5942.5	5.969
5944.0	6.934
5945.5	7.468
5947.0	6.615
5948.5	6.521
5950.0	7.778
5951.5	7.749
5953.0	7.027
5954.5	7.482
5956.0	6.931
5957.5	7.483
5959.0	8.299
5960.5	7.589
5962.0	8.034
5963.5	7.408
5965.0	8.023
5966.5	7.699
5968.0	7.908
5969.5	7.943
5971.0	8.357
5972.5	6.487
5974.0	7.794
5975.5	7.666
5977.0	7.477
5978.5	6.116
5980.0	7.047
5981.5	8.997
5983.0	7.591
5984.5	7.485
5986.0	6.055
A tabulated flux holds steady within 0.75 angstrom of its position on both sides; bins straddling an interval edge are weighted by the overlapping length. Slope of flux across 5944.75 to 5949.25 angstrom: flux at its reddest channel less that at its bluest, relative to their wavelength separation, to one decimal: -0.3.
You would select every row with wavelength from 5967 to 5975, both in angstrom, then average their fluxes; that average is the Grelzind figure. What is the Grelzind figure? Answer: 7.70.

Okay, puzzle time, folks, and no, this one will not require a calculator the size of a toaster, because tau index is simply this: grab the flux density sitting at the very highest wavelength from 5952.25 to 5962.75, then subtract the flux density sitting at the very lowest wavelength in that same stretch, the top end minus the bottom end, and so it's 1.0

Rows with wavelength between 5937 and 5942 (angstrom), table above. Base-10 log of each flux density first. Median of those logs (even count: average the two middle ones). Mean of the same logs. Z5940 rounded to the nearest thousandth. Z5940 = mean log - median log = 0.015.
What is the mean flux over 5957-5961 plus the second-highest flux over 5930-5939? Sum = 15.8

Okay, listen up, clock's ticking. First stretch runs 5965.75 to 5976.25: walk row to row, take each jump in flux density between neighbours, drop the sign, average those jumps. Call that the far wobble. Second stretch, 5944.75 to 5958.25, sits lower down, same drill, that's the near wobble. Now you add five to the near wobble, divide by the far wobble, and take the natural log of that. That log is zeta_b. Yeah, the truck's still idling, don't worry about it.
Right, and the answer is 2.13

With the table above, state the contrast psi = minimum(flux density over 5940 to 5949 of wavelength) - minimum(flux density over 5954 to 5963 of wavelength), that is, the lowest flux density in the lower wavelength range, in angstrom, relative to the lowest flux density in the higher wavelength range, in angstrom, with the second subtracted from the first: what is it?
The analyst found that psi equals -1.0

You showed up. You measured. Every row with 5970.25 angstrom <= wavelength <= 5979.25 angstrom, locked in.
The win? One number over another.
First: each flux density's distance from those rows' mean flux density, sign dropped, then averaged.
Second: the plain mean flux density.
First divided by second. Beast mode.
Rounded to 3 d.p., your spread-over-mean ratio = 0.092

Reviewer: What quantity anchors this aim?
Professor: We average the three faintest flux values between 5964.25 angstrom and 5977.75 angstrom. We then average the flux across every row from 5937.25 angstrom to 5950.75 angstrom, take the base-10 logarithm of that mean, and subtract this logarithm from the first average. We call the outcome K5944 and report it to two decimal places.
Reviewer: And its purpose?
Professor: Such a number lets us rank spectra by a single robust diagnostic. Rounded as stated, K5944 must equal 6.37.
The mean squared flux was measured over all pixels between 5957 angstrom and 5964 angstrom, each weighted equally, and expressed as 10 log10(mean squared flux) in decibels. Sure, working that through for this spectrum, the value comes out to 17.8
